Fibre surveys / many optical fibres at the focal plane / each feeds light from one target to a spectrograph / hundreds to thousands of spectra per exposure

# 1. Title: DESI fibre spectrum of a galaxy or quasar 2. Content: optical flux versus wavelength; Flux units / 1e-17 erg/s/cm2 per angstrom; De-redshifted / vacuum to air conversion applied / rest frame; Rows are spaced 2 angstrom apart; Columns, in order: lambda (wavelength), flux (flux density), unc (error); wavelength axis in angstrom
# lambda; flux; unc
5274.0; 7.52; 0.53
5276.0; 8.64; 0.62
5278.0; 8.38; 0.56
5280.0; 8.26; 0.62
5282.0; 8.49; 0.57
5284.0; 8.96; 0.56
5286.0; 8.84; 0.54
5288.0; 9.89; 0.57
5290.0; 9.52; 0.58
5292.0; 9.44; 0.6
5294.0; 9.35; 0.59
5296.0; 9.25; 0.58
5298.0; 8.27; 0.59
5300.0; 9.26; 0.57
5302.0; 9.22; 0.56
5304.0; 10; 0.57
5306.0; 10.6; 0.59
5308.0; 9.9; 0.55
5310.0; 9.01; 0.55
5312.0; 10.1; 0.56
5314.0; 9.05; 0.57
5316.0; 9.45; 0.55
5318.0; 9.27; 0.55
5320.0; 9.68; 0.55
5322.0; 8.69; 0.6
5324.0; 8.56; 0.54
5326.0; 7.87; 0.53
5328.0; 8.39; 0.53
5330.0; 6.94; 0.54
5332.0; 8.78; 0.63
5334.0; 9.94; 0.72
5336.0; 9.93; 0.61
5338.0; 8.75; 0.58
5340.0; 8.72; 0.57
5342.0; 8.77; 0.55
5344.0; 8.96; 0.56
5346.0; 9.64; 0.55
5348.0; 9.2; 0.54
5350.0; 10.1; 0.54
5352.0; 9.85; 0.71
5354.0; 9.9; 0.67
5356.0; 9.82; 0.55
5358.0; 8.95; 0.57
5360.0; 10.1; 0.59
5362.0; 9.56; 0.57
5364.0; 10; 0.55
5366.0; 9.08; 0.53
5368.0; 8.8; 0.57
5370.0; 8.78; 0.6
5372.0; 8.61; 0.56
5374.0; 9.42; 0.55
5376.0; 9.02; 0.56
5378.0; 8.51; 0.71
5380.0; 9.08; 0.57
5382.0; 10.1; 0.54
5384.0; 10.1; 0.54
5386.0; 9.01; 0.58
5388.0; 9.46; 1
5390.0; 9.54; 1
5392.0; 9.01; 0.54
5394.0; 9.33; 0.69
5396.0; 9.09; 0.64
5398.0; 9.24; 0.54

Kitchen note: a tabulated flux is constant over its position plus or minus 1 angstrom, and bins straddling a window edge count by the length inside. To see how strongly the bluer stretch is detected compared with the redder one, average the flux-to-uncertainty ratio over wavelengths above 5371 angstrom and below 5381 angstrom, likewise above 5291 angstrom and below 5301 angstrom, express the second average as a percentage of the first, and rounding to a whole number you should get 102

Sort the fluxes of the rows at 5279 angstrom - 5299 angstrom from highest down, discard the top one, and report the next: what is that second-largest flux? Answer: 9.52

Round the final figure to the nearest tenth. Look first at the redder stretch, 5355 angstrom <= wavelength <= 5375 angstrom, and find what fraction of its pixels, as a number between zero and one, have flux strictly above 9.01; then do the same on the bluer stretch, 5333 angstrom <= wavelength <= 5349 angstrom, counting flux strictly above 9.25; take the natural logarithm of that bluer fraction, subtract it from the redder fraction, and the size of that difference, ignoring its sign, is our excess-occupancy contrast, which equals 1.6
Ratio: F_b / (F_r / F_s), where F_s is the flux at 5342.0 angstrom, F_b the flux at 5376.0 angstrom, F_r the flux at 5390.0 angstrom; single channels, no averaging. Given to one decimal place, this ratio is 8.3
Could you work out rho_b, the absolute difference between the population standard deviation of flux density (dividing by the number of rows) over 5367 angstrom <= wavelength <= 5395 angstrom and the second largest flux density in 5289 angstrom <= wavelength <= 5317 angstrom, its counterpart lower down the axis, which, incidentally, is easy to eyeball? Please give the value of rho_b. 9.63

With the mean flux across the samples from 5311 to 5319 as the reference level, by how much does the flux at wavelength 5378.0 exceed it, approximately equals -1.0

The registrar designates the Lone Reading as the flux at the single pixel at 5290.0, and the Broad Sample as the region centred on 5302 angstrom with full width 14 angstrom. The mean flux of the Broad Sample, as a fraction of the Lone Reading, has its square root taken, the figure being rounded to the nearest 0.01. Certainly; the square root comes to 1.00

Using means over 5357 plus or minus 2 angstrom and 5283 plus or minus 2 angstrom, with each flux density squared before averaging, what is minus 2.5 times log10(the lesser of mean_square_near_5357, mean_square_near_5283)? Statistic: -4.70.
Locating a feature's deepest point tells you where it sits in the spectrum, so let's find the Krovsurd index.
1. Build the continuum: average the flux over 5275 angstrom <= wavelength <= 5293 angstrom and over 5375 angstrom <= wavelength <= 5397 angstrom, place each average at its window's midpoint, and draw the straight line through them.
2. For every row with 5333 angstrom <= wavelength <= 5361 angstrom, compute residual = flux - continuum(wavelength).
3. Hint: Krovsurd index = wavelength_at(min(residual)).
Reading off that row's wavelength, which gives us 5340.0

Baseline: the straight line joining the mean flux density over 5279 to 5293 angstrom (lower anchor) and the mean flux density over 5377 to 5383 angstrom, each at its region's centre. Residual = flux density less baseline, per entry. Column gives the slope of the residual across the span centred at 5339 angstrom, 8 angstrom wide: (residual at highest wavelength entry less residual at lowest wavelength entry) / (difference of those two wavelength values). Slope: -0.20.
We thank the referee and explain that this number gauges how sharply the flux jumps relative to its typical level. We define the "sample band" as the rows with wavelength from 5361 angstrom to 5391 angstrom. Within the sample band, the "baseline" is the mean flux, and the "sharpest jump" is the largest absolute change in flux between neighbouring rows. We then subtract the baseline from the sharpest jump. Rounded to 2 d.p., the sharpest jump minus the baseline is -8.18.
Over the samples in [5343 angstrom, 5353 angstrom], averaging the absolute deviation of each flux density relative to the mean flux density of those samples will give 0.38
